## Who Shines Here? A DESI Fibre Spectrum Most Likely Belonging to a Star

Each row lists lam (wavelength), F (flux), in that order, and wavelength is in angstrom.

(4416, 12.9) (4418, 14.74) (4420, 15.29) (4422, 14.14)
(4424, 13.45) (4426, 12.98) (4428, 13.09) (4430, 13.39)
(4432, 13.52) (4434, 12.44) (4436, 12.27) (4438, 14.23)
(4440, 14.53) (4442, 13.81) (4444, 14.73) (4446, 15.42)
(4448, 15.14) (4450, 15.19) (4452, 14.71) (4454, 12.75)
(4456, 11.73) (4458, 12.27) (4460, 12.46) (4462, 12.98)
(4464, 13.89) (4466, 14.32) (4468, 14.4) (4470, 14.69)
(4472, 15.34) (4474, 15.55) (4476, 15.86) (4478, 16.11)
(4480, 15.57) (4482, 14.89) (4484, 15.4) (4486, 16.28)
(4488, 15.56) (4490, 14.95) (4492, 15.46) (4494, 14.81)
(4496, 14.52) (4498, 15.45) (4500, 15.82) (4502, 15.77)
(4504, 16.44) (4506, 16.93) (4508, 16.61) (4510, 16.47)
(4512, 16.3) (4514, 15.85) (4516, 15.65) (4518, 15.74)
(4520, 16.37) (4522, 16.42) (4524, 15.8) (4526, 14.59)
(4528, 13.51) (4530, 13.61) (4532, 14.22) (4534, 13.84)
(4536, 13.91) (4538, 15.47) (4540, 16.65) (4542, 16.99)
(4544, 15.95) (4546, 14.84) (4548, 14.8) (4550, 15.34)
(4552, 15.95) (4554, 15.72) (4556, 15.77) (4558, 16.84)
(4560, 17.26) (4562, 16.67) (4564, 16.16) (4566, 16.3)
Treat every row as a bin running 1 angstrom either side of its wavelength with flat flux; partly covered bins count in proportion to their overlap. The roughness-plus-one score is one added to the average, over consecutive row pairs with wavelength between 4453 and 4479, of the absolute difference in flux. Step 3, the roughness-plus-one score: 1.45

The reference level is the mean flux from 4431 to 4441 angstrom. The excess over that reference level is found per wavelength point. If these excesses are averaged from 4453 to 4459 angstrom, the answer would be -1.1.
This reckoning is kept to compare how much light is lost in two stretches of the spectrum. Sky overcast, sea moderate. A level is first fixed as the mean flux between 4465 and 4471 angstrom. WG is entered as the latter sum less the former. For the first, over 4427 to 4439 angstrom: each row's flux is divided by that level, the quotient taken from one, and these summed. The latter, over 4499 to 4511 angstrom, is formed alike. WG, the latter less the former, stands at -1.3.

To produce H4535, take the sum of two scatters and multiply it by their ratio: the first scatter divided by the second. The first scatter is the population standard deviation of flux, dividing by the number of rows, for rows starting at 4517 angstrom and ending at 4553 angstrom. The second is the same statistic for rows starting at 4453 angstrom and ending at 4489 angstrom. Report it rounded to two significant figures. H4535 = 1.9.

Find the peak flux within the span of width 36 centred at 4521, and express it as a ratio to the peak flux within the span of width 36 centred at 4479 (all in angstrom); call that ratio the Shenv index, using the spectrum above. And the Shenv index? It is 1.04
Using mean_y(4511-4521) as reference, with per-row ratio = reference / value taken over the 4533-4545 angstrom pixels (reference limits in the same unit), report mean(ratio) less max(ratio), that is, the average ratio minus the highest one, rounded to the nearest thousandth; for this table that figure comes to -0.115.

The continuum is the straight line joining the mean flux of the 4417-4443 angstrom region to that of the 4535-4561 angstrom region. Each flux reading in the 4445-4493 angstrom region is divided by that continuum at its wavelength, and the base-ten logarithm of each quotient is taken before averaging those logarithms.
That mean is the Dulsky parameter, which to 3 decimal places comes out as 0.005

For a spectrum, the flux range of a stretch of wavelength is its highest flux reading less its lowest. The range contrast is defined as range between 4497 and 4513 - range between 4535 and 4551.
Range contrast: -1.6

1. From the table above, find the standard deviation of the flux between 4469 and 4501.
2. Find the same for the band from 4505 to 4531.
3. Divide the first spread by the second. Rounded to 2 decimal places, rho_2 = 0.46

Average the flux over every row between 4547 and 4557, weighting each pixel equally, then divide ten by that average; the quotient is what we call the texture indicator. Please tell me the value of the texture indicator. 0.644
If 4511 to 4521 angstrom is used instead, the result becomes 0.626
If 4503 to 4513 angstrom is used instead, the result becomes 0.604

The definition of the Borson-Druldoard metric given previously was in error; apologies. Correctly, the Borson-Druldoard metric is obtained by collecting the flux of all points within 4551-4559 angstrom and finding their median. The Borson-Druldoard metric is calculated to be 15.9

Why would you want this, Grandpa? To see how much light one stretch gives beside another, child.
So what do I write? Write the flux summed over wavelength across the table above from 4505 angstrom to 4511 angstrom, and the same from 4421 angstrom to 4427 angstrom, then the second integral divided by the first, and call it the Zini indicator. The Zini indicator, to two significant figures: 0.81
